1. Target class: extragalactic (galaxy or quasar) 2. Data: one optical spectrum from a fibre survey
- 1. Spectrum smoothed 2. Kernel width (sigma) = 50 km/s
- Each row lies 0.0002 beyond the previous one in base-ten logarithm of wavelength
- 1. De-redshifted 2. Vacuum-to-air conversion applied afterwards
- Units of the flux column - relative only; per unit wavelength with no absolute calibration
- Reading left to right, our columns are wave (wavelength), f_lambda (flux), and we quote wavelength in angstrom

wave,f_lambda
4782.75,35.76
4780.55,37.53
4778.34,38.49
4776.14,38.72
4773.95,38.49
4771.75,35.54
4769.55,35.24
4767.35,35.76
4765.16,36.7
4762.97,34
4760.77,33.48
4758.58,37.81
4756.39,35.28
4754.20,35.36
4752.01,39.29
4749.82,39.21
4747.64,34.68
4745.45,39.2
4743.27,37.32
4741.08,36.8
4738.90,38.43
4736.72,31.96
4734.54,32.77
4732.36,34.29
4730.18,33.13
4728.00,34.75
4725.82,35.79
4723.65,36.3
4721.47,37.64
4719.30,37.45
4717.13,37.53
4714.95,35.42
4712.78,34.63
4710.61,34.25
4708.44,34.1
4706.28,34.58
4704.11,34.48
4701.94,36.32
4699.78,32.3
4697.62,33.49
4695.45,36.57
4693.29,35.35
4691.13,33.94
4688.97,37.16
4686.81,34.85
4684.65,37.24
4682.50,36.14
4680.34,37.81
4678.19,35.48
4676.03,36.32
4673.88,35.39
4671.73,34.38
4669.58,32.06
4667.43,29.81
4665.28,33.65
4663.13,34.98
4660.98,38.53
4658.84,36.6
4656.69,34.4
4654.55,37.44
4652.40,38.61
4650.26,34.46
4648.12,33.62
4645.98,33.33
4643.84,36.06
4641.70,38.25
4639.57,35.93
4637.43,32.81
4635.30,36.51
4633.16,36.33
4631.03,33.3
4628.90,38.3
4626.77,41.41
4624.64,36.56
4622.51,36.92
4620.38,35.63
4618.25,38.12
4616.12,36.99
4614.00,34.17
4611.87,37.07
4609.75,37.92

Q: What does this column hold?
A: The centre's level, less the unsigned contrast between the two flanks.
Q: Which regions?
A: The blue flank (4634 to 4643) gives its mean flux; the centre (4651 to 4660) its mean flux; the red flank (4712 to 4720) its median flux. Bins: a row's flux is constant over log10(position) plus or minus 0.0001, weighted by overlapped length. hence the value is 36.2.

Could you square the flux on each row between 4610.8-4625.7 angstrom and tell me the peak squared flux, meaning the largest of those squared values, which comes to 1453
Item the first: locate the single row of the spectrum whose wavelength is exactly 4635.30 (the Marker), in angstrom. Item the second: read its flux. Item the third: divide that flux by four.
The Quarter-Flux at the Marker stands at 9.13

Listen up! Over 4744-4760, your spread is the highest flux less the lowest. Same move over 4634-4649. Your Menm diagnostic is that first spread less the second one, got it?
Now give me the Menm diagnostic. -1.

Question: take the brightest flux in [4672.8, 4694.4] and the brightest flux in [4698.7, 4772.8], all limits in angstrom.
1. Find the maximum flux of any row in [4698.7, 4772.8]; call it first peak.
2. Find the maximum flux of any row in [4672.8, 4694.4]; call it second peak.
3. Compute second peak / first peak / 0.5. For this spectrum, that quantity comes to 1.92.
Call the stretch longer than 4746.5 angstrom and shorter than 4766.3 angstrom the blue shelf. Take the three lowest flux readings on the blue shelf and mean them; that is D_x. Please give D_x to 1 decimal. 34.1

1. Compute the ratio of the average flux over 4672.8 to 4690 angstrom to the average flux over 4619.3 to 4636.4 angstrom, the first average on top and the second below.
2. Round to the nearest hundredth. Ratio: 0.98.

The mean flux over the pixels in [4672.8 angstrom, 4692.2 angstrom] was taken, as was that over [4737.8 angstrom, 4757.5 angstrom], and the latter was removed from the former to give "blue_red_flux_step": -1.2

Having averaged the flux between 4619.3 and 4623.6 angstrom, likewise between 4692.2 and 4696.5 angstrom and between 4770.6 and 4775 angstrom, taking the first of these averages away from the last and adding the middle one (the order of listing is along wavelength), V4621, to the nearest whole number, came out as 37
